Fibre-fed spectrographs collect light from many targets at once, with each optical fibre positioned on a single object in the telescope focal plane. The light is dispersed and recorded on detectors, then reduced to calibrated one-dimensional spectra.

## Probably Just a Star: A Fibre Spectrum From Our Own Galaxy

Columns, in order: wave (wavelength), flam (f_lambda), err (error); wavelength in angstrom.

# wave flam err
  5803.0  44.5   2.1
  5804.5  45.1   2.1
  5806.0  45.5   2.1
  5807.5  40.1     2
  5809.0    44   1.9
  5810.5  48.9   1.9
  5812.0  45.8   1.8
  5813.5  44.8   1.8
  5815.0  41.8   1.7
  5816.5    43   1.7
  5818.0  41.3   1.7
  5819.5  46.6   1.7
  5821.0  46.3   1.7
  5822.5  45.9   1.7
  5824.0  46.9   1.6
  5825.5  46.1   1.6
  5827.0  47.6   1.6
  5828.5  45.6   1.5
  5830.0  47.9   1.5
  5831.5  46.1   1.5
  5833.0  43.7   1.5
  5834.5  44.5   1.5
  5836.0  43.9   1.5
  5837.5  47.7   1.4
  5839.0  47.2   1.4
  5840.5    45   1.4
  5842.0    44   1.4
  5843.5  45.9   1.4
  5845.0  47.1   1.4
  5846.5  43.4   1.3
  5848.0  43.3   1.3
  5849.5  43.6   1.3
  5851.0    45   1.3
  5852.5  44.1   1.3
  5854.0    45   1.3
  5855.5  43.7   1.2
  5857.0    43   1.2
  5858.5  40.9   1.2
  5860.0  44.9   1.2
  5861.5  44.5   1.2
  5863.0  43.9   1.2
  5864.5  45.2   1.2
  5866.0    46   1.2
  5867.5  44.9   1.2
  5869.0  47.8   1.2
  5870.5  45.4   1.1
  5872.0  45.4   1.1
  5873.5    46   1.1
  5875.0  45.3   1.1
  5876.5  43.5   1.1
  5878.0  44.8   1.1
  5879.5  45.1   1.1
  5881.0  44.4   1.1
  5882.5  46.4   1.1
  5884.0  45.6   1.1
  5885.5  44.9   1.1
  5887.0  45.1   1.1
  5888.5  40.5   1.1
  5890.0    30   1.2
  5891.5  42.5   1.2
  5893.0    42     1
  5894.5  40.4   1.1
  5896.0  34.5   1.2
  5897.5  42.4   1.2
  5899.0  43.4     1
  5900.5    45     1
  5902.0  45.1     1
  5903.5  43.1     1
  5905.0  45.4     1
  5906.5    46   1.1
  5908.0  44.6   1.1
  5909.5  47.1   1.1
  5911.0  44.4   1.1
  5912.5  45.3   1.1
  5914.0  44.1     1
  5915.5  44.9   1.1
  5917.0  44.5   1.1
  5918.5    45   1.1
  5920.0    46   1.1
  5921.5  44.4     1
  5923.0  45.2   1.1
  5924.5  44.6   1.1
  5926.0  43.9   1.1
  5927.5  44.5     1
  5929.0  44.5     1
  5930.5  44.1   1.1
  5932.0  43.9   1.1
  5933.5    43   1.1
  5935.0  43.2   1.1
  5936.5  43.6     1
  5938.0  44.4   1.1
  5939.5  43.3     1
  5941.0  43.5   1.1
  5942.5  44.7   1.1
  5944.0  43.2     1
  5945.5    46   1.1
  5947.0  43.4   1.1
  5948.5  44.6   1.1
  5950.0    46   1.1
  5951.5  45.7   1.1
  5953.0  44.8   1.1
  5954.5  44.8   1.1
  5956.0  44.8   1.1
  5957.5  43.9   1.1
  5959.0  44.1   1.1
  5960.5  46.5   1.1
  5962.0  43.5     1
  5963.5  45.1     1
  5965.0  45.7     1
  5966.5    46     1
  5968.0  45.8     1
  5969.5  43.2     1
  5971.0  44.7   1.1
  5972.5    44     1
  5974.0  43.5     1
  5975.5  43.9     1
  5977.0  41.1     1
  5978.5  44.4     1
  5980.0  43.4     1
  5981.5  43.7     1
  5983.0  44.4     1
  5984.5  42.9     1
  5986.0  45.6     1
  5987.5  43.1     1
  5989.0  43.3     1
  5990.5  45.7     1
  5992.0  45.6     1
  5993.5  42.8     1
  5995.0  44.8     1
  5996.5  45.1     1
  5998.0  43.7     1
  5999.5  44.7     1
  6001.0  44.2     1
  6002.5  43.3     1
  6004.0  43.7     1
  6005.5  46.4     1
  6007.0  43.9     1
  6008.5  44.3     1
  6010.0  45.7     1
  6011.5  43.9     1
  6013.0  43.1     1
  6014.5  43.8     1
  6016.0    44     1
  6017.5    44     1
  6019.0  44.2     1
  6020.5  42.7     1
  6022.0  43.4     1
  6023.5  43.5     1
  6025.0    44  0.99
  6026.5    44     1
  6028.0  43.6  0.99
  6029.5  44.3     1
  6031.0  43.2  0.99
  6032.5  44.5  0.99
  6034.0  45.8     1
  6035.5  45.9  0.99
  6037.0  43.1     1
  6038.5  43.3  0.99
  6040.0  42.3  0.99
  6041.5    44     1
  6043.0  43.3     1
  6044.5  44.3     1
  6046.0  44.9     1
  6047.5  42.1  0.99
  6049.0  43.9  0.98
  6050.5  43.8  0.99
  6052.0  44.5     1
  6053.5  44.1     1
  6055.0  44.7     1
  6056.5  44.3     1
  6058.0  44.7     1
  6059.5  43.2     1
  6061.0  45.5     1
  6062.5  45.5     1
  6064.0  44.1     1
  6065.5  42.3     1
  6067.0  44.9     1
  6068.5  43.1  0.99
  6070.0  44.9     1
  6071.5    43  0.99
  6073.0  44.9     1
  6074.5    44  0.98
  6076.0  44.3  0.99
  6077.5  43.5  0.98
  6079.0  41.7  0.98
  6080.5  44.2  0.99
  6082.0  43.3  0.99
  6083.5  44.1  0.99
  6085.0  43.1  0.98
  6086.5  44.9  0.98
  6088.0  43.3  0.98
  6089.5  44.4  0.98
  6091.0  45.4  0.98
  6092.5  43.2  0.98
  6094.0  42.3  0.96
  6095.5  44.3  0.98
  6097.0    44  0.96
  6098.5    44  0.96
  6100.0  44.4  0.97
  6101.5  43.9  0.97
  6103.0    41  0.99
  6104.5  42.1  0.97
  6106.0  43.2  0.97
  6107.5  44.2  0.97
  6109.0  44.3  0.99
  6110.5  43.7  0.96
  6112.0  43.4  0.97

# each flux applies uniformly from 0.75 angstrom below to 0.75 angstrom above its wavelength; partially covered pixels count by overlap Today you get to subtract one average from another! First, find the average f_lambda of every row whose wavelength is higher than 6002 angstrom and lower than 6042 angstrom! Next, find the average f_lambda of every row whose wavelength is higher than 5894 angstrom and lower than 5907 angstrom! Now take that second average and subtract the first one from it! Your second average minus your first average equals -1.2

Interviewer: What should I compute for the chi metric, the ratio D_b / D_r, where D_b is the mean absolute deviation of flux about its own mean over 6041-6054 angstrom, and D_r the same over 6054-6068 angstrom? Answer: 0.7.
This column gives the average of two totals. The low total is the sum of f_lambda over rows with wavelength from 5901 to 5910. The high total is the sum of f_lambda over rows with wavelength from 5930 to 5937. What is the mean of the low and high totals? 245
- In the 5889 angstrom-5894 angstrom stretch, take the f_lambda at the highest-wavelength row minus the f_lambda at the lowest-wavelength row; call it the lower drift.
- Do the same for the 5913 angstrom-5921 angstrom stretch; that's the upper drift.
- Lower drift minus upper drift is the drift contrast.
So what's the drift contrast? 10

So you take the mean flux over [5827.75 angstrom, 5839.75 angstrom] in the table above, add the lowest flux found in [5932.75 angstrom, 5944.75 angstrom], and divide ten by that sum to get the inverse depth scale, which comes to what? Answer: 0.1126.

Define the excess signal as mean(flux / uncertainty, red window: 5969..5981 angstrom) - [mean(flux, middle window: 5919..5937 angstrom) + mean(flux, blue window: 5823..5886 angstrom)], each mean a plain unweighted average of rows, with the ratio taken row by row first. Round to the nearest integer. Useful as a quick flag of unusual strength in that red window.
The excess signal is -46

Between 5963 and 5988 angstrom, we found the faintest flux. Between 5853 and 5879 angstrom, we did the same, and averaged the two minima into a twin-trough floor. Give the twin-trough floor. 41.0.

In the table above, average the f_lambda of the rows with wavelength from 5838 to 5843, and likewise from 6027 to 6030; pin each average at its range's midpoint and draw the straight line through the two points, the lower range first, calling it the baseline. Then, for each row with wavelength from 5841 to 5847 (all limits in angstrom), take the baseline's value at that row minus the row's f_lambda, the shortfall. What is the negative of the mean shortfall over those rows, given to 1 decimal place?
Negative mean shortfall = -0.3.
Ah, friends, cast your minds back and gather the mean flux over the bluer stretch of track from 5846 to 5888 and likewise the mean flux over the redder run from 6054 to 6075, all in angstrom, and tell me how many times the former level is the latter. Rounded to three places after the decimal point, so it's 1.010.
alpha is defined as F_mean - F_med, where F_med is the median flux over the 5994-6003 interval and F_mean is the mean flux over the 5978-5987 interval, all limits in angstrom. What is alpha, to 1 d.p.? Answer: -0.4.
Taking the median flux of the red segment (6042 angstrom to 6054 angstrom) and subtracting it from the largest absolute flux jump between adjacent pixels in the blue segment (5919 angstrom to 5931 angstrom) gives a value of -42.4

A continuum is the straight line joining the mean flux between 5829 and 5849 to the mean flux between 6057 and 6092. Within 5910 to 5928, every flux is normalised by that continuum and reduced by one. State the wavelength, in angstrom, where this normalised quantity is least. 5926.0 angstrom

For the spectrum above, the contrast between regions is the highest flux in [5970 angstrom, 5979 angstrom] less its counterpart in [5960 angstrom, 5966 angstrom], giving -1.8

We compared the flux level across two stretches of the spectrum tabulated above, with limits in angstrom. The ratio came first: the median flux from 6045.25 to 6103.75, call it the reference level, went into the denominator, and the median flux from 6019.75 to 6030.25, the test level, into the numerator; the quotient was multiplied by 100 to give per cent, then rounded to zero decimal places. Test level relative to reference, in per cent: 99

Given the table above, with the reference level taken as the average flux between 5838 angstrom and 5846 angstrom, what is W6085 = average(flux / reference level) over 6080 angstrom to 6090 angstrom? 0.96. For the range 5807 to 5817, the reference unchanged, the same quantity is 0.96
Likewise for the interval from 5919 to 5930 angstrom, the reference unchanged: 0.98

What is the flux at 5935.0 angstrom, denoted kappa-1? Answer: 43.2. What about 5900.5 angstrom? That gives 45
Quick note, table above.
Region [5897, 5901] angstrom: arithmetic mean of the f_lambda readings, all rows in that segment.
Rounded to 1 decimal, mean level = 43.6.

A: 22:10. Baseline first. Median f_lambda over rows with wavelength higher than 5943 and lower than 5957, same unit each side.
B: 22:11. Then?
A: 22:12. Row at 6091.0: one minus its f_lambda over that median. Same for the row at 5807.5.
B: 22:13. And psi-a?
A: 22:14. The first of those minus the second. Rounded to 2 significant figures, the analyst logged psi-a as -0.12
